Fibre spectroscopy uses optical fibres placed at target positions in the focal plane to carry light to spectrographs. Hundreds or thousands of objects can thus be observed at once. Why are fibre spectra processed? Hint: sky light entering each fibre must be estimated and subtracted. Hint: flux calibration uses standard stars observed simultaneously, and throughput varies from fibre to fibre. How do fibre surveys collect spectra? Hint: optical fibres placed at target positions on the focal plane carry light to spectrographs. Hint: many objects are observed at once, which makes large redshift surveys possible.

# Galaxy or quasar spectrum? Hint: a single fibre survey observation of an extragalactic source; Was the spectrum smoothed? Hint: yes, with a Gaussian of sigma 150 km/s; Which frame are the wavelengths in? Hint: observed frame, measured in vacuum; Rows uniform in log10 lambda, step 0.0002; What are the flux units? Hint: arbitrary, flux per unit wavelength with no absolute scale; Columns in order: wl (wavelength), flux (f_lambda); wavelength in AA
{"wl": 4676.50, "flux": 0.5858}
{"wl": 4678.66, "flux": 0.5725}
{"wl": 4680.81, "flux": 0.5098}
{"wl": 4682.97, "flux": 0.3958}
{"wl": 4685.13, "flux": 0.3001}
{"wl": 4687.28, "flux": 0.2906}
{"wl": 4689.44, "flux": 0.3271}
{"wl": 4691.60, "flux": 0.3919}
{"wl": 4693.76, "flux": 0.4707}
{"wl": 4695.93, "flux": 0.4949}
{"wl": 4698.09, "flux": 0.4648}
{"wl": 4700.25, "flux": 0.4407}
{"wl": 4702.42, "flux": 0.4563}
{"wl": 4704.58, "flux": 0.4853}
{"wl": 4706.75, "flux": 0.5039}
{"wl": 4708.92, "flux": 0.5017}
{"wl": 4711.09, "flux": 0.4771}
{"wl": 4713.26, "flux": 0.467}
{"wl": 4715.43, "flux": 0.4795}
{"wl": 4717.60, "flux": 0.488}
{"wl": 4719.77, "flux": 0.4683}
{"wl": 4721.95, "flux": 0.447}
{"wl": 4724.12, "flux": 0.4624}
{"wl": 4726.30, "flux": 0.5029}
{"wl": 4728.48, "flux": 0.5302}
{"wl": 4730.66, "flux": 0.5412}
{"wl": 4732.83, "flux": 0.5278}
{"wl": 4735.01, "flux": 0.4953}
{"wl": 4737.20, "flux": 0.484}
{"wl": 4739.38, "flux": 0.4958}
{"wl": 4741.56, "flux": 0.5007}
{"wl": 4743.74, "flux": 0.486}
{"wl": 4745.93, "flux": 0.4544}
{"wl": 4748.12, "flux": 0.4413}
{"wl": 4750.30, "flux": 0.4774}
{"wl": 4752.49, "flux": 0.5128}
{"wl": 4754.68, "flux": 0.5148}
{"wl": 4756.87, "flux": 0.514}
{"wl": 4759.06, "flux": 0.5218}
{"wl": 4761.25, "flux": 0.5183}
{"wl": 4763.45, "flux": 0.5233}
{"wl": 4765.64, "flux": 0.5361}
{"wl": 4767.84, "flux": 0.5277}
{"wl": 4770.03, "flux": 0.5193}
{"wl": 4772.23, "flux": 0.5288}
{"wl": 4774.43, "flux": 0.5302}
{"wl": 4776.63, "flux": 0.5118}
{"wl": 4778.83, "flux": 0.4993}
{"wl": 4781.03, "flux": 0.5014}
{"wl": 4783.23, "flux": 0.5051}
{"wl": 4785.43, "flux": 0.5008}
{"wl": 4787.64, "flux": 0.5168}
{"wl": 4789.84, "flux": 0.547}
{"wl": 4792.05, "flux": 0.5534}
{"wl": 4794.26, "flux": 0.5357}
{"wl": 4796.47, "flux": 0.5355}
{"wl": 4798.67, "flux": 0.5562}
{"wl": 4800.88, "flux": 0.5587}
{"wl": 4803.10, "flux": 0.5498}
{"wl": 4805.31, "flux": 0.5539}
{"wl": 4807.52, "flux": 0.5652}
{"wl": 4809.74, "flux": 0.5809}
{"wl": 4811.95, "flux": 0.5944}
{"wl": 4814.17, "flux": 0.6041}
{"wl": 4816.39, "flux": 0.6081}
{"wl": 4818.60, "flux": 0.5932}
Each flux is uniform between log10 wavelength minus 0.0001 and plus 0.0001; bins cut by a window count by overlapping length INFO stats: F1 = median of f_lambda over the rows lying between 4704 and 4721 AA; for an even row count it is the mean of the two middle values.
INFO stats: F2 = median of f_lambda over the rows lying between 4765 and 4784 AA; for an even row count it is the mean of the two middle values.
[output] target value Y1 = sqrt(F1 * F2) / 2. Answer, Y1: 0.250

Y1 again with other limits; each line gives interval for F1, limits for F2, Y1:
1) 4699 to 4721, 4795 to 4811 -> 0.258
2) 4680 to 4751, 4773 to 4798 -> 0.248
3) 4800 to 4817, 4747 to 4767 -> 0.272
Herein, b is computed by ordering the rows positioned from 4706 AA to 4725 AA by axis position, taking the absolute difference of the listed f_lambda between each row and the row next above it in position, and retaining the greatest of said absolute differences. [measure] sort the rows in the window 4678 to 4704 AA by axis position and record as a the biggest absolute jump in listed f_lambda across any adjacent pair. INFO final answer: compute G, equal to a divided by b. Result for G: 4.6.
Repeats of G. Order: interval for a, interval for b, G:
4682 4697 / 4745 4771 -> 2.7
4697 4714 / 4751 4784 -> 1.6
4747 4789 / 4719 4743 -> 0.9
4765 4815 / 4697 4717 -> 1.0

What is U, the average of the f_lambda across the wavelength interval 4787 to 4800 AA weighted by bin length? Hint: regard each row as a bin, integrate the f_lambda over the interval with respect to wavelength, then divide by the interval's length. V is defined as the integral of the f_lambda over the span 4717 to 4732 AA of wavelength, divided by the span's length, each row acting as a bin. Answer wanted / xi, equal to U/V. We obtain 1.10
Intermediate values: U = 0.54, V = 0.49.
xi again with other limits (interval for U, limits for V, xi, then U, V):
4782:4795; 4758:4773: 1.00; 0.53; 0.52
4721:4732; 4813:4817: 0.82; 0.50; 0.60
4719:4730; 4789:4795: 0.89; 0.48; 0.55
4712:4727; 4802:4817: 0.82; 0.47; 0.58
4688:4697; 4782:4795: 0.79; 0.42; 0.53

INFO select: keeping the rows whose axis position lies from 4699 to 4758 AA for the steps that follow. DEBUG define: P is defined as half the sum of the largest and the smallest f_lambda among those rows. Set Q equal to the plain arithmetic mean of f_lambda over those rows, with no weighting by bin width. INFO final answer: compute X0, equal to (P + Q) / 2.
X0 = 0.49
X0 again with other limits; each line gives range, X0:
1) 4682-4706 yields 0.40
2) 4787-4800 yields 0.54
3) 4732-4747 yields 0.49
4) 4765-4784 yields 0.52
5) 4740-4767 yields 0.49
